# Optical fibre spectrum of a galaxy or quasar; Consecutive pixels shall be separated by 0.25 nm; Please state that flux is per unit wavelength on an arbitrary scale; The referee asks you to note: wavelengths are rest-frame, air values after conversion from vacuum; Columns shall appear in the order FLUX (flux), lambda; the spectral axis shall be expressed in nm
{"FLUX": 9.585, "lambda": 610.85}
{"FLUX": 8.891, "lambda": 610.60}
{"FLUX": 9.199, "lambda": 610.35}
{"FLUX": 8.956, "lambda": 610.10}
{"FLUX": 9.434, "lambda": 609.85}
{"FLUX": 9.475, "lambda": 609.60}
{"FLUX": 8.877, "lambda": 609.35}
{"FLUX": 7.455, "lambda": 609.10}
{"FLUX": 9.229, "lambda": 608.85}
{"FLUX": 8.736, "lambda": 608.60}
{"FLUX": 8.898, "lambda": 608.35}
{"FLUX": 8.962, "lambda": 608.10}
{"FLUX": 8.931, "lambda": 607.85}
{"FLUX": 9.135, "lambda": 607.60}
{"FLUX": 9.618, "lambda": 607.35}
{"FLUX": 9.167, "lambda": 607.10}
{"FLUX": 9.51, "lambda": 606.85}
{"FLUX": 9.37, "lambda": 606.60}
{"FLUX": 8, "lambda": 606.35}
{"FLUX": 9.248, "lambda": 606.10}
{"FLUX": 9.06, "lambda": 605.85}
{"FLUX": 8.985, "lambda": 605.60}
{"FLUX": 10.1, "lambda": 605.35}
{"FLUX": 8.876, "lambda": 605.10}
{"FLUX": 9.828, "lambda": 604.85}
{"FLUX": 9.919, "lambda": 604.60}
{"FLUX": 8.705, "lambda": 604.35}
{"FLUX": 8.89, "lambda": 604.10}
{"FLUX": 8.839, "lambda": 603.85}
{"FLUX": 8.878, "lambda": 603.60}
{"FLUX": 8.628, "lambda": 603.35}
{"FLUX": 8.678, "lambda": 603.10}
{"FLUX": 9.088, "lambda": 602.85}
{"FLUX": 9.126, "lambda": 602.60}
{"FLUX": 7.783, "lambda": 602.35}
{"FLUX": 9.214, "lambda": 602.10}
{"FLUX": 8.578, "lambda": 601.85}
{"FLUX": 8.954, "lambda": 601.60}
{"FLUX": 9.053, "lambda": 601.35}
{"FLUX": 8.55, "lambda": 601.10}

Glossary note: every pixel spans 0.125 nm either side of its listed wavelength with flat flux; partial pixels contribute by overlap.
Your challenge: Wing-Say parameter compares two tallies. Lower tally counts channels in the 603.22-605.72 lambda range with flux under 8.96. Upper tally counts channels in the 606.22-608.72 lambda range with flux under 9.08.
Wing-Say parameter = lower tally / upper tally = 1.20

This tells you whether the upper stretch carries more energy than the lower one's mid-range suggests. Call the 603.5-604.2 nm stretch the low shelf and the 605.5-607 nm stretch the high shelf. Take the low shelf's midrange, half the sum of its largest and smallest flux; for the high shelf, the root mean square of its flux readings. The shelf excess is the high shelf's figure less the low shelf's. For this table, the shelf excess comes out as 0.2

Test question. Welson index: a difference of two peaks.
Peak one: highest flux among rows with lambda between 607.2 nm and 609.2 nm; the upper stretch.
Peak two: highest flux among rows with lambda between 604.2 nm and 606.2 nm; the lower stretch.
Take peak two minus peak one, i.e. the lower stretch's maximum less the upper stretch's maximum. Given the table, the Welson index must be 0.5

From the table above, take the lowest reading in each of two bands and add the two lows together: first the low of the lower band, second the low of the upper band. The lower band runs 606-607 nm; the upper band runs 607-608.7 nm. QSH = 16.7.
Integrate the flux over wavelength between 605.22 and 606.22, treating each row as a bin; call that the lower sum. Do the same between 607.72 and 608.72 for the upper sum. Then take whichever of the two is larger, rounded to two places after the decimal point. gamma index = 9.35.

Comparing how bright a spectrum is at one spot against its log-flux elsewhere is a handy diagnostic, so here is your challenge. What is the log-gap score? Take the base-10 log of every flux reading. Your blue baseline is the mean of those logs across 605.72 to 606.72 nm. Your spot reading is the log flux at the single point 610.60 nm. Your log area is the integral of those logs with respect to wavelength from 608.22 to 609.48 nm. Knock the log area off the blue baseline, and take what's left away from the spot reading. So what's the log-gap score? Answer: 1.2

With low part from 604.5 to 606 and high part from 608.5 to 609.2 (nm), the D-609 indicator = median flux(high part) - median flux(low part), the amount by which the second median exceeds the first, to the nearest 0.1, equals -0.7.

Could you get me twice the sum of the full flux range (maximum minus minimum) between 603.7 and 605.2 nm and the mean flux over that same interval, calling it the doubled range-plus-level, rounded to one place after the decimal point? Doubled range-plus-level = 20.8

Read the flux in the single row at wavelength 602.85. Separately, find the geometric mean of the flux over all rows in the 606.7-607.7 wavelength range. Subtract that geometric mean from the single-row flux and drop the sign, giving 0.267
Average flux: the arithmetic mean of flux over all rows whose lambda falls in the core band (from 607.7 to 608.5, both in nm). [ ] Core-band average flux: 8.93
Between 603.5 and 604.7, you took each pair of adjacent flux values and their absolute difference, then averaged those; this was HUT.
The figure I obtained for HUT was 0.37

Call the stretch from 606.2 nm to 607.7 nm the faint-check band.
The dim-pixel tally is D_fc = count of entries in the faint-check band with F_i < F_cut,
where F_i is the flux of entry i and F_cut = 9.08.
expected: 1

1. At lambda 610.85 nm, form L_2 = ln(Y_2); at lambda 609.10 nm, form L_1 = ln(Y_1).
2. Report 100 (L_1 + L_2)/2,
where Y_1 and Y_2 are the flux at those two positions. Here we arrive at 213.5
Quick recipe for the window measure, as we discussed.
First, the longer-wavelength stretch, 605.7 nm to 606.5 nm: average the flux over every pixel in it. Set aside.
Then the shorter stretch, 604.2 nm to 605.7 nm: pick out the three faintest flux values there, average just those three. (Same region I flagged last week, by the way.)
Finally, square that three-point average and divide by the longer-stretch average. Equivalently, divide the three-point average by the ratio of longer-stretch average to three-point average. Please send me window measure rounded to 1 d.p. 8.9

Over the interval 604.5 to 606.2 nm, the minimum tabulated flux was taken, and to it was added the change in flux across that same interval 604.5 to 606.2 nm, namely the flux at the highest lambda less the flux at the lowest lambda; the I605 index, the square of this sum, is 67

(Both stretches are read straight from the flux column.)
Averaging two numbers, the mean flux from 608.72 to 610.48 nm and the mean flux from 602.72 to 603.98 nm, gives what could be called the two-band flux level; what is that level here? 8.88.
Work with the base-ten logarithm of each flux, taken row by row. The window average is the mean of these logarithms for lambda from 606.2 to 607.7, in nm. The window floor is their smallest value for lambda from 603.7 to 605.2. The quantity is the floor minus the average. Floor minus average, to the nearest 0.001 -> -0.020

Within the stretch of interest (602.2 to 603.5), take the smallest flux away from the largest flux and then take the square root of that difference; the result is 1.2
